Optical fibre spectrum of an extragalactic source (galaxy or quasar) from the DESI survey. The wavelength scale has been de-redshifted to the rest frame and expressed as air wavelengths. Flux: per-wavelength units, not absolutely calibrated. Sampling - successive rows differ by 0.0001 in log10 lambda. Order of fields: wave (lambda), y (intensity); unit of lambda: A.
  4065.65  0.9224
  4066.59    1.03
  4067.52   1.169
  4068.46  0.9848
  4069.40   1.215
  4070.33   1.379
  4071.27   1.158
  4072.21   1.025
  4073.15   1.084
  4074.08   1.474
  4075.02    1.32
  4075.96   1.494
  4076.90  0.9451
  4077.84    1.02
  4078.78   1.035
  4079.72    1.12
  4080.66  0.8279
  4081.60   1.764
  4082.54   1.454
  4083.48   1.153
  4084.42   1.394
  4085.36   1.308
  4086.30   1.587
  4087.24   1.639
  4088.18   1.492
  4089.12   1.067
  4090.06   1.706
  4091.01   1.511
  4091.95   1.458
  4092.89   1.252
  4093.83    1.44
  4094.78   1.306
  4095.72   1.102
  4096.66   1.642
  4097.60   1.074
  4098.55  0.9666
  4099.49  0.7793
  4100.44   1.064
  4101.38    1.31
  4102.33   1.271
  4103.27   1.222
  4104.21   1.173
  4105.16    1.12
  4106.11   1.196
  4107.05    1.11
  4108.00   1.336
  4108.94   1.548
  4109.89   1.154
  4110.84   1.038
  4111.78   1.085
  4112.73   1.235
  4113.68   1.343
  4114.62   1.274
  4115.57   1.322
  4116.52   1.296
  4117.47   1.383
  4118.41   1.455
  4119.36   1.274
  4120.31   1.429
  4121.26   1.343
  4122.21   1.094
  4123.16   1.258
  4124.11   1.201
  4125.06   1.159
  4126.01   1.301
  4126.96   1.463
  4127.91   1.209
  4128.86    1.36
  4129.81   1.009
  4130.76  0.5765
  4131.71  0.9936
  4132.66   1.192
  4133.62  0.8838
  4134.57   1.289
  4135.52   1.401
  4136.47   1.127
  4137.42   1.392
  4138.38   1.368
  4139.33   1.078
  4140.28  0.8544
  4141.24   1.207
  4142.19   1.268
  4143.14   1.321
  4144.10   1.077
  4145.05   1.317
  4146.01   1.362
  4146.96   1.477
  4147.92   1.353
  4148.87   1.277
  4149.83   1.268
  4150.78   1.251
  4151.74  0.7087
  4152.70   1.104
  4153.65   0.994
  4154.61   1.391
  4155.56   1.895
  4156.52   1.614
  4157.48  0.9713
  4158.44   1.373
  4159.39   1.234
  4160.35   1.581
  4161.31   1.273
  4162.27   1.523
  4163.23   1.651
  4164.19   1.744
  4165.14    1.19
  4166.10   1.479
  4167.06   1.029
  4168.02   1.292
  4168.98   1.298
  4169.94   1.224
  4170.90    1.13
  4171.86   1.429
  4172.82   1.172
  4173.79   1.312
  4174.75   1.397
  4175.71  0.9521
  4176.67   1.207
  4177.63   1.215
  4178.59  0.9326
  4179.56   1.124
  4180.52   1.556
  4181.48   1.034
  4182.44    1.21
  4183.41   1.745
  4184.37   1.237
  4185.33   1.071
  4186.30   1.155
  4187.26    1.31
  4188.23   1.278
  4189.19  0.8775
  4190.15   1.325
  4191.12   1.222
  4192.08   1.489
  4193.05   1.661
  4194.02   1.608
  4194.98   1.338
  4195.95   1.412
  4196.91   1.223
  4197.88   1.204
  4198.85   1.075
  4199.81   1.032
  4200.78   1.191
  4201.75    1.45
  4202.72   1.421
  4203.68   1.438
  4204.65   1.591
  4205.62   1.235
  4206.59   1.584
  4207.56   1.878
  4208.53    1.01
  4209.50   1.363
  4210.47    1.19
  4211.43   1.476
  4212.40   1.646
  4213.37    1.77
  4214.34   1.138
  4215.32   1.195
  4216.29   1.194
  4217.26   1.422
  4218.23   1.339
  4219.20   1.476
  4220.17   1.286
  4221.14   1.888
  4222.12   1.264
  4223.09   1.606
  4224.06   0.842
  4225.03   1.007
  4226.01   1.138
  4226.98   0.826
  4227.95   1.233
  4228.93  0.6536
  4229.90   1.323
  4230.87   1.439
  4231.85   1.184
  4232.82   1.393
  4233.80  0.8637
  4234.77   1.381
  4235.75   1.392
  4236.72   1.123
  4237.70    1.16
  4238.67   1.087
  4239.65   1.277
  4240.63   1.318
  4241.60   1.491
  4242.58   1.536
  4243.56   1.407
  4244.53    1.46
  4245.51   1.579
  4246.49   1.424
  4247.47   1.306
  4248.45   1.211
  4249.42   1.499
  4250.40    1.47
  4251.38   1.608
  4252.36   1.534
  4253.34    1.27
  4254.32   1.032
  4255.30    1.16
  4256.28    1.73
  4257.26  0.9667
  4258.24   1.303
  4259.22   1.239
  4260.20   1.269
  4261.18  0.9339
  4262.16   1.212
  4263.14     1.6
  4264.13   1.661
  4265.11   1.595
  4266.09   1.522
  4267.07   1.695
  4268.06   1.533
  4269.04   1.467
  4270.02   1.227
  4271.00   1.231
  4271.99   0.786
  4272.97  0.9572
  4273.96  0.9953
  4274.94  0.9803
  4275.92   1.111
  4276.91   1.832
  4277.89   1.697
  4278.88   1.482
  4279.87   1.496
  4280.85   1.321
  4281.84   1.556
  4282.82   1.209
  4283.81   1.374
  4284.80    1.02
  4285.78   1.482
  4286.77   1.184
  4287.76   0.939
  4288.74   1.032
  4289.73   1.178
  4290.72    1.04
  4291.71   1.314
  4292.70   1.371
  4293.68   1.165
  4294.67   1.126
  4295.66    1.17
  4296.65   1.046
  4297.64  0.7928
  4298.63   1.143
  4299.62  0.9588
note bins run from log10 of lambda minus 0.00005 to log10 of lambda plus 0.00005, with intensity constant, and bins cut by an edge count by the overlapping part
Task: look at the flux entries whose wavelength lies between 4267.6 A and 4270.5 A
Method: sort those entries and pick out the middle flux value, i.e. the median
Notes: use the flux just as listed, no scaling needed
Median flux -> 1.47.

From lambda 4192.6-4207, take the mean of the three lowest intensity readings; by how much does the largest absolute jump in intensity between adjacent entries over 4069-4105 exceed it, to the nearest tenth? -0.2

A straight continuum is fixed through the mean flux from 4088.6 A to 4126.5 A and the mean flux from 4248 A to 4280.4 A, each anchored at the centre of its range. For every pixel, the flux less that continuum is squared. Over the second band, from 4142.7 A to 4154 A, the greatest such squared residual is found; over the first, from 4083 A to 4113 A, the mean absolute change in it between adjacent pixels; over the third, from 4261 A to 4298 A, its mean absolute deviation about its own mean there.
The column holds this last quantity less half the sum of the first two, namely -0.13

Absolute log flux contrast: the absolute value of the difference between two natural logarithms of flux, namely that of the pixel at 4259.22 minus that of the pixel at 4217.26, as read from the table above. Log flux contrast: 0.14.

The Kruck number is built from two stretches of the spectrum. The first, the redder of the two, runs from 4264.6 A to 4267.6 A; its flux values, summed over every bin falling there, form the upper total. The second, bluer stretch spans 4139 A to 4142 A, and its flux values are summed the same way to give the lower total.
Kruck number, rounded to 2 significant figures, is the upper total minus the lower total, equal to 1.7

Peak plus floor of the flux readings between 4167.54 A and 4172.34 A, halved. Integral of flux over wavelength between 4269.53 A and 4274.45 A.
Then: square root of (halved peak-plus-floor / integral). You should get 0.500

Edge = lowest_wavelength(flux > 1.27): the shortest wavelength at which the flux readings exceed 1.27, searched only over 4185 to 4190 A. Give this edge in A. 4187.26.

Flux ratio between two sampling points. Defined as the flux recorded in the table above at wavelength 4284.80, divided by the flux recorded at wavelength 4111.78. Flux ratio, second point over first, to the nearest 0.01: 0.94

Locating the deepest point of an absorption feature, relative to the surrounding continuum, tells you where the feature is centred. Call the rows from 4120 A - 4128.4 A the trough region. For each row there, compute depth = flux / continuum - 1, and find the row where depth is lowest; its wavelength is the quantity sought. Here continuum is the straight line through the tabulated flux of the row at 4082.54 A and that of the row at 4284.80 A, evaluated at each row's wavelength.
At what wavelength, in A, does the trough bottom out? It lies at 4122.21 A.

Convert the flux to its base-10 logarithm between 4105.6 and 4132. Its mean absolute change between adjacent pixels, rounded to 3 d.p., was 0.064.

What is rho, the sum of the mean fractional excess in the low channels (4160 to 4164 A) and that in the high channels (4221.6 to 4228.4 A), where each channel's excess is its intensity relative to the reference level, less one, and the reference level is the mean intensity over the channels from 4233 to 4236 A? 0.2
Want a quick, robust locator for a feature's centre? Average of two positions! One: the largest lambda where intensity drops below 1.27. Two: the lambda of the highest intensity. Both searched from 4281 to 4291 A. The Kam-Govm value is 4286.3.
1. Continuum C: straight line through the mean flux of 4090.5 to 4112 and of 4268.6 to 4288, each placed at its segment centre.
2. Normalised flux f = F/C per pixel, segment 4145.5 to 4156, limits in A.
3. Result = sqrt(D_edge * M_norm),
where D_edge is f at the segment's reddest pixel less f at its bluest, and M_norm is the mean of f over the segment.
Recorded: 0.7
